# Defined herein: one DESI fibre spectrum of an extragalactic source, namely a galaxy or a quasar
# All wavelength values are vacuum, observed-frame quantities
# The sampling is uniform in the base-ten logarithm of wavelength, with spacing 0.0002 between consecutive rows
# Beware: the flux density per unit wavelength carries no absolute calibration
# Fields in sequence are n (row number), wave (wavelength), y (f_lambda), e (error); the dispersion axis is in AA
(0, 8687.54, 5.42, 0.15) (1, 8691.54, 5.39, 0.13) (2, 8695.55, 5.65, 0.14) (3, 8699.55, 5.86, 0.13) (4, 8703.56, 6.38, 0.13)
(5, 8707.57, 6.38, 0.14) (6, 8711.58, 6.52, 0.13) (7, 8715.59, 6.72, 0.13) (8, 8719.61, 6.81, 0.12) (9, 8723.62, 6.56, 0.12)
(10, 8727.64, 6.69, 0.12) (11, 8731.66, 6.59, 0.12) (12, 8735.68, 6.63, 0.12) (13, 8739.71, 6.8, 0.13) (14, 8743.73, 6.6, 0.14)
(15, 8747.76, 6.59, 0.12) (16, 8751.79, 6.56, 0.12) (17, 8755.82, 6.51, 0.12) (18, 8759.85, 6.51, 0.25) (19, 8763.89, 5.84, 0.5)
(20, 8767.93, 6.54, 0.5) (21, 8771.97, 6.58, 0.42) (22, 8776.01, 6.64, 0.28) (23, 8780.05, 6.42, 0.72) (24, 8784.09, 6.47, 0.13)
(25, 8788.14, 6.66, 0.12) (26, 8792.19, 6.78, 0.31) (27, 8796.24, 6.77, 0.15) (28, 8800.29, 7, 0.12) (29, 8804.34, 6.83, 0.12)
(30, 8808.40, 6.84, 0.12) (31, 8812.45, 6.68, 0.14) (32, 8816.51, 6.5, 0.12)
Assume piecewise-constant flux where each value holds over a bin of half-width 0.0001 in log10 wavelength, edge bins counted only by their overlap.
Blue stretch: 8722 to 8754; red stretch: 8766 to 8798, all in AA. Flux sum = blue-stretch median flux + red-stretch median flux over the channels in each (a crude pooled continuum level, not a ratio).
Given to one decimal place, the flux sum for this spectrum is 13.2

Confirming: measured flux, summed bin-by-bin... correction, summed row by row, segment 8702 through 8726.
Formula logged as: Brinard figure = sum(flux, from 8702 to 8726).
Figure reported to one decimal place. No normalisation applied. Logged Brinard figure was 39.4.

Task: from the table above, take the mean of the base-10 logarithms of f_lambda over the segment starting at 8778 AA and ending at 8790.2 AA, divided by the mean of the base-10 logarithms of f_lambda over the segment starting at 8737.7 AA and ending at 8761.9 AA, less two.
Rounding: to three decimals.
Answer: -1.006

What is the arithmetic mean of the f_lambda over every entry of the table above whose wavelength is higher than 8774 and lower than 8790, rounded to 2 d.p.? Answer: 6.55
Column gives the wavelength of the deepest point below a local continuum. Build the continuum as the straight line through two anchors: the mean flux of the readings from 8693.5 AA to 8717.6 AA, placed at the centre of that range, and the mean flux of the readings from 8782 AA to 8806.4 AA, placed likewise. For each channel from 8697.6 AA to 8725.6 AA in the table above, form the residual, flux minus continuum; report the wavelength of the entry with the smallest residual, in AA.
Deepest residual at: 8699.55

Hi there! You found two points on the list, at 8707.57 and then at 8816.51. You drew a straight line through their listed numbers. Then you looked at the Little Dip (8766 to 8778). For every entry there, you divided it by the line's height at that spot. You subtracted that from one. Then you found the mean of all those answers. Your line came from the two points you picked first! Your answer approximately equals -0.021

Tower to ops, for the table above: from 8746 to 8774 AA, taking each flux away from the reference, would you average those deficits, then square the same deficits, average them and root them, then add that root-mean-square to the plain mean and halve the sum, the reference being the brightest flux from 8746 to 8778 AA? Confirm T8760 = 0.25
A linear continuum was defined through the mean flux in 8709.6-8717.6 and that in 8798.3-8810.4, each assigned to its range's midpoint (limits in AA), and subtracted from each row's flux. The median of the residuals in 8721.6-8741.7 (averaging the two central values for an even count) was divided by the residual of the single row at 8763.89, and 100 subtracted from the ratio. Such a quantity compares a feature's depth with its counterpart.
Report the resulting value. -99.9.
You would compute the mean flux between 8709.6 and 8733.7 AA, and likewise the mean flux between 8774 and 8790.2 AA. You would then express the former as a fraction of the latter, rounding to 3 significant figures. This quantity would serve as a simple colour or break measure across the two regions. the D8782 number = 1.02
